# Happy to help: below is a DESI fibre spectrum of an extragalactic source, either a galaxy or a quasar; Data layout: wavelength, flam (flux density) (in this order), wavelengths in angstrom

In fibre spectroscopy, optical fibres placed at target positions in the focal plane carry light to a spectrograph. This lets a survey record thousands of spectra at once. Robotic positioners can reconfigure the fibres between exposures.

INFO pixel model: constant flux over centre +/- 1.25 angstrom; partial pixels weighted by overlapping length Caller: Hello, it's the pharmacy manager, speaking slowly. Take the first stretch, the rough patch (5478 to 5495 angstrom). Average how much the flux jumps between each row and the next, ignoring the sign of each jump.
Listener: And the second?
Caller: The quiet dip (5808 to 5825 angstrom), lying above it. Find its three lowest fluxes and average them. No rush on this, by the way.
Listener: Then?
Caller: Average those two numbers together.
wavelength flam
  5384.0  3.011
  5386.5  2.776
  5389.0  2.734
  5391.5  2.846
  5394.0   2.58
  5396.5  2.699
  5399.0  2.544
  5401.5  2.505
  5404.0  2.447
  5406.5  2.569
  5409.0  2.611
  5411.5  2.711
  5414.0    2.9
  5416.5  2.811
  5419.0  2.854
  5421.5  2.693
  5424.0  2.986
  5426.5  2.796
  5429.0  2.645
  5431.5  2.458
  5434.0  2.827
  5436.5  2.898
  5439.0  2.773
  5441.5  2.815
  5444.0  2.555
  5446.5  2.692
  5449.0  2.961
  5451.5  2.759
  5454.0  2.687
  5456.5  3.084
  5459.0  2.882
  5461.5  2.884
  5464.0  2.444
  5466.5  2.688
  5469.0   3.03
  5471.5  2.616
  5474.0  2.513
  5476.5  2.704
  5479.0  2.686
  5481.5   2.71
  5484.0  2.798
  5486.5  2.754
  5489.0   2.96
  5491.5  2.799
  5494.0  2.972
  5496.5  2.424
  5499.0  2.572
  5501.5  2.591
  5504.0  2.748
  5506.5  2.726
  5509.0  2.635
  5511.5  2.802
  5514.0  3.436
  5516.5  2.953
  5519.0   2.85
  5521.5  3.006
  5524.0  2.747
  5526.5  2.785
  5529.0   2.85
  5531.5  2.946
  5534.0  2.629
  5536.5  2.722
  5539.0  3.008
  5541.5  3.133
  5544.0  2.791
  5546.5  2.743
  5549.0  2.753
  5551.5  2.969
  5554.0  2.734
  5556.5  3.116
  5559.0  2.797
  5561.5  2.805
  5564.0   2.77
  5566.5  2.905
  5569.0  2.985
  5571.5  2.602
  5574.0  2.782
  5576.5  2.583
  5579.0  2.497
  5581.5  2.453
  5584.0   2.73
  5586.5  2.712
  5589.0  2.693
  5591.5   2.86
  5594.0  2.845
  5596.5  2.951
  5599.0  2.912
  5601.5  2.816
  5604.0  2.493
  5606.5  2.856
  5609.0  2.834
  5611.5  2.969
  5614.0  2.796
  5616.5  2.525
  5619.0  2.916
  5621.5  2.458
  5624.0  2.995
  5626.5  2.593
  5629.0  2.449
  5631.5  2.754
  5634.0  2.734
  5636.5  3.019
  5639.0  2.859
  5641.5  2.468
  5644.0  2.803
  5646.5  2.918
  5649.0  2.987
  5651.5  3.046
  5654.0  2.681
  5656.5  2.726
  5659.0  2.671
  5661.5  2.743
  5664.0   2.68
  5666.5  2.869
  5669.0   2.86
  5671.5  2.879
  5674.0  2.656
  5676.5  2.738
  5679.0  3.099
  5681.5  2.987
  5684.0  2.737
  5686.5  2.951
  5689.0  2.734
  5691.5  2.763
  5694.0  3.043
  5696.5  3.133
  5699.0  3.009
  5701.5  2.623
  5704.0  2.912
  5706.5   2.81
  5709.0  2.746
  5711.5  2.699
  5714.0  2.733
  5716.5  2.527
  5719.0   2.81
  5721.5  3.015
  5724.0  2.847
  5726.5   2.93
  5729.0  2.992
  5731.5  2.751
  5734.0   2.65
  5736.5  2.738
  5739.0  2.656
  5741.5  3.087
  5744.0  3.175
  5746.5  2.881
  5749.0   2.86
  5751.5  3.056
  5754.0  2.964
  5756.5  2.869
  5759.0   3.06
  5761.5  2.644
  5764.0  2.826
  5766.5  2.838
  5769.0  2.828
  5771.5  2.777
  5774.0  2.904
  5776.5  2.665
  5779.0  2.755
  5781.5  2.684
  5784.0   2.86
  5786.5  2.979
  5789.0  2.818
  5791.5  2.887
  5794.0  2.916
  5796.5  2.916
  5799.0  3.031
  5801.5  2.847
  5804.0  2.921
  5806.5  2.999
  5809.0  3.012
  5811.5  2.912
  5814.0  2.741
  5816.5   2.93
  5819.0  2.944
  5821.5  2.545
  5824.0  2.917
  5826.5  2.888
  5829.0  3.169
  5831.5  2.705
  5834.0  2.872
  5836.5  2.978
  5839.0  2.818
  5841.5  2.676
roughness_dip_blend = 1.42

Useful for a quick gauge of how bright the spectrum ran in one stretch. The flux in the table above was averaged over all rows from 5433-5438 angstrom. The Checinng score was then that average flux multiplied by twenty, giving 57.2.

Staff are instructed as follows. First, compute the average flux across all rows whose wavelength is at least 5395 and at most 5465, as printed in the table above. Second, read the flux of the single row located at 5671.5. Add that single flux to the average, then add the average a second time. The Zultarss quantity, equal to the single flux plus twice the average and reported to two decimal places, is 8.34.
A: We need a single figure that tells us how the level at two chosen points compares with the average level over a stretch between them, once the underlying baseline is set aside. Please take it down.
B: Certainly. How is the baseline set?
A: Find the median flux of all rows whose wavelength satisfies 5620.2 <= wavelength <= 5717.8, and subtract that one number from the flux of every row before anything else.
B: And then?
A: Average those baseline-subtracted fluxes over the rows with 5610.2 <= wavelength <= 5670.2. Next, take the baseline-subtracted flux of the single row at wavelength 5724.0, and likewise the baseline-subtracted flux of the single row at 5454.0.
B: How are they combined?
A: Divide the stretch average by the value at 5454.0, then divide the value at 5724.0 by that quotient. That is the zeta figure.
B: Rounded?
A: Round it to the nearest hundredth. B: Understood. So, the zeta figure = -0.35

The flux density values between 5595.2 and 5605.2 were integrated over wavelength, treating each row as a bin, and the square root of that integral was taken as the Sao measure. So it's 5.3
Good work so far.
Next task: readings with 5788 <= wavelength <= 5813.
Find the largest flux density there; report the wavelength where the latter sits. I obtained 5799.0 angstrom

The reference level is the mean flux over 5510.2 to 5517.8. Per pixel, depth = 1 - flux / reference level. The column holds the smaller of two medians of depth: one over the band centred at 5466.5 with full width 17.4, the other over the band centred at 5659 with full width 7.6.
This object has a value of 0.11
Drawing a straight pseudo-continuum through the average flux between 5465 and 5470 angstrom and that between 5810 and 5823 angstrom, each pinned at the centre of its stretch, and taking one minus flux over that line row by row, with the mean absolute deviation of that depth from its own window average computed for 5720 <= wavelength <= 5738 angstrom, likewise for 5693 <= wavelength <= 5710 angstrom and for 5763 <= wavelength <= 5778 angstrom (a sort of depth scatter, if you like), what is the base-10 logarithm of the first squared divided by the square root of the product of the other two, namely -1.30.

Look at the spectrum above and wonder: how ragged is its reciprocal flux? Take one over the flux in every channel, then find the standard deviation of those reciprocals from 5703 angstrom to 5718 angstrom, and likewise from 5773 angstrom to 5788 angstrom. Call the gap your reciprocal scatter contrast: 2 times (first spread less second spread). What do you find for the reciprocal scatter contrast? 0.003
